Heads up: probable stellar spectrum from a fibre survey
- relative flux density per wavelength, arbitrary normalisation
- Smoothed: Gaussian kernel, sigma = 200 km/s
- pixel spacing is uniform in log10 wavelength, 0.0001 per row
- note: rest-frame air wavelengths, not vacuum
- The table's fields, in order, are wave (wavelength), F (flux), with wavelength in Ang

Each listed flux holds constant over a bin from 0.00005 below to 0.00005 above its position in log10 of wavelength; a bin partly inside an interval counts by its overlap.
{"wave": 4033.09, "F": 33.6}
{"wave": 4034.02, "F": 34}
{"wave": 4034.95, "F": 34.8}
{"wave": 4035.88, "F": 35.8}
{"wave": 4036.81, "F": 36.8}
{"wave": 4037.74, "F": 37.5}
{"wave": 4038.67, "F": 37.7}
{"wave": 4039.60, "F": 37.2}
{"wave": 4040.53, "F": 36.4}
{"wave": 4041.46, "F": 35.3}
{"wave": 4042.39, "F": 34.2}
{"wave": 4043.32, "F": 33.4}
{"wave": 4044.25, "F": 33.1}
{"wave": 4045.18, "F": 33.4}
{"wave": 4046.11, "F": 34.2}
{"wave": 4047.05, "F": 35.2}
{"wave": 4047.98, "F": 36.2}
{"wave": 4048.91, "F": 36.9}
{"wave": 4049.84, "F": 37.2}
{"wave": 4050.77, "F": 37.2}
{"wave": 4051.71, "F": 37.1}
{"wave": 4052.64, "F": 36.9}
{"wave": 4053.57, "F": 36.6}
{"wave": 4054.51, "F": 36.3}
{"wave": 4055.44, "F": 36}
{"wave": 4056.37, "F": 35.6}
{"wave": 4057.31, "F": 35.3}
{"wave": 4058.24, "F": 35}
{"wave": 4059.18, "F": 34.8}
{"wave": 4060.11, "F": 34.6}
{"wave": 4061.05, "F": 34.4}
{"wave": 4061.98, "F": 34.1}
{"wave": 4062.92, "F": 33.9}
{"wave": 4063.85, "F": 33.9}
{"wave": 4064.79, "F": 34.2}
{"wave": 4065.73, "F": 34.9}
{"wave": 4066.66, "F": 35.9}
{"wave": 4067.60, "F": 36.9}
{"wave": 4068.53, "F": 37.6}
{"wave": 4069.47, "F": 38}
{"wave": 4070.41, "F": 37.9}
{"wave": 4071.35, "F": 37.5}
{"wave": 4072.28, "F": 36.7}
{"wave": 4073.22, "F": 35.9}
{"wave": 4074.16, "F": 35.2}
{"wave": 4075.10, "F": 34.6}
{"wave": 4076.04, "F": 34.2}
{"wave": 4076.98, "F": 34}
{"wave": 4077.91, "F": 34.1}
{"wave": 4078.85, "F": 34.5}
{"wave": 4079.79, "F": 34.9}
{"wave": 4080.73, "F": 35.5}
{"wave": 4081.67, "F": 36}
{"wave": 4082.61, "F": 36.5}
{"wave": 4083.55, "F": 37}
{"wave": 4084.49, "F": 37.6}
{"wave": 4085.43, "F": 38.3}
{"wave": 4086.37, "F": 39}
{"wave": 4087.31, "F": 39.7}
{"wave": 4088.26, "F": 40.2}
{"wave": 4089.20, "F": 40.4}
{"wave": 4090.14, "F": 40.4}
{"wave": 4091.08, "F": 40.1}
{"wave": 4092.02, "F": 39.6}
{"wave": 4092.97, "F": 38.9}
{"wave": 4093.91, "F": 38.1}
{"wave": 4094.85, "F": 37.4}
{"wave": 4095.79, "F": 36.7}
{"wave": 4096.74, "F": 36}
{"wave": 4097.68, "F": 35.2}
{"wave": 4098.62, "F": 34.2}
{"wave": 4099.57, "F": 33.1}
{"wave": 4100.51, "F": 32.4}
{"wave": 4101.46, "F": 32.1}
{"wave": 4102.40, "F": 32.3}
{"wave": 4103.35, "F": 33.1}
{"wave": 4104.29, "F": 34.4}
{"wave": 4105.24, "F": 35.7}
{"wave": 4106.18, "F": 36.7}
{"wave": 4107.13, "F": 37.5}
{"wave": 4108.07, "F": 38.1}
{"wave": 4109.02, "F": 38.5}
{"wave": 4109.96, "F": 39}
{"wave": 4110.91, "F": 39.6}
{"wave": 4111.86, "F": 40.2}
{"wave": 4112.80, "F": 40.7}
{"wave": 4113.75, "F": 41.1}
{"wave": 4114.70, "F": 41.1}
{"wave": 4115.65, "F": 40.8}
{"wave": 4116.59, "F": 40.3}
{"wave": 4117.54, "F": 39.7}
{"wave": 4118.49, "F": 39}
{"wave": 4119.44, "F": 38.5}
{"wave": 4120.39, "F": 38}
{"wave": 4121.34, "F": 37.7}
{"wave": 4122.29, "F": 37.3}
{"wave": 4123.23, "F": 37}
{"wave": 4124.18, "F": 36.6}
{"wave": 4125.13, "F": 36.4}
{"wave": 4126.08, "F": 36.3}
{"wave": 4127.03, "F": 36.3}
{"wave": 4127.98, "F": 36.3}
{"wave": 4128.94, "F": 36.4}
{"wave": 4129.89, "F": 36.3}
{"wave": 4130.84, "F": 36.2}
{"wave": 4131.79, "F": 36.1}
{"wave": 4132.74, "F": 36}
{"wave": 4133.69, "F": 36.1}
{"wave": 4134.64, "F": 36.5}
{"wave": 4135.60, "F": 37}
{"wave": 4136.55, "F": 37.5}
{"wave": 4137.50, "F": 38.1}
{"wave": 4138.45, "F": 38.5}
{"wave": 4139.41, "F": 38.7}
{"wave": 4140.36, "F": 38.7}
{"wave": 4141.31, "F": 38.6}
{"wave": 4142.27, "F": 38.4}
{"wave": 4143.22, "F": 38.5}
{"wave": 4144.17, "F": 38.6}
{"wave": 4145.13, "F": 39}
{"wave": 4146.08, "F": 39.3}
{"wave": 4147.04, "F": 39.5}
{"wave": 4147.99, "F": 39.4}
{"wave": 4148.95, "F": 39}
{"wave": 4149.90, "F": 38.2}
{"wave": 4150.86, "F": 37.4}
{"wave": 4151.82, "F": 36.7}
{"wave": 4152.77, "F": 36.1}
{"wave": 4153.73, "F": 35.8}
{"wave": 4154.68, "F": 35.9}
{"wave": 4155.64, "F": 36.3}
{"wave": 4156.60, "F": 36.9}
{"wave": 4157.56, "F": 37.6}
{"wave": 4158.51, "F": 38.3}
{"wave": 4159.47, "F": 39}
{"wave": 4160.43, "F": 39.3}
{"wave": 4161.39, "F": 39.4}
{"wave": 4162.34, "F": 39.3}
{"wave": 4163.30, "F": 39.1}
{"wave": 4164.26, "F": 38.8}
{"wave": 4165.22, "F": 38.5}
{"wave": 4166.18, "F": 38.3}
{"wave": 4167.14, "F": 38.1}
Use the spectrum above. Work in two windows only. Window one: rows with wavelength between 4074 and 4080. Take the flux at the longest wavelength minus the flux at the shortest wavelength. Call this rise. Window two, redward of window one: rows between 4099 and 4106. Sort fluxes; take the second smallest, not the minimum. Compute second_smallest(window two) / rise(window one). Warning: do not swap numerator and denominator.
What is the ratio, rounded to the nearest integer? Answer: -108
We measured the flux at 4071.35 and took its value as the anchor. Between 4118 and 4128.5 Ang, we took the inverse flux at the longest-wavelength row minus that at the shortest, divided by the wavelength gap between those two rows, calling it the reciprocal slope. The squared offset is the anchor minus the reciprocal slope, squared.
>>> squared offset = 1406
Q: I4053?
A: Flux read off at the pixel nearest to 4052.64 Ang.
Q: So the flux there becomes 36.9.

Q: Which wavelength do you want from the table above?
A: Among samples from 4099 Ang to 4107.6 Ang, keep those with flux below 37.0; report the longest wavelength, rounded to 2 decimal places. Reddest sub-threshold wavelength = 4106.18 Ang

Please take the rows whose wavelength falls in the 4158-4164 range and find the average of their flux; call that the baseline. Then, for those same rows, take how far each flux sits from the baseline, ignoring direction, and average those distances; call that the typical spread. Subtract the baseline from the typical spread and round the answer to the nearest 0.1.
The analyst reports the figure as -38.8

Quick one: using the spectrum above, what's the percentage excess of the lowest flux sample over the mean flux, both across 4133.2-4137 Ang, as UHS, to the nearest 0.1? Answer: -1.8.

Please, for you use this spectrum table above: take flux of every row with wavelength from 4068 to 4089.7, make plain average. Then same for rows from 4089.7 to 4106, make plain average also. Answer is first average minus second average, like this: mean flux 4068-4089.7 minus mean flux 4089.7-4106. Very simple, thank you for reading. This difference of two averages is 0.89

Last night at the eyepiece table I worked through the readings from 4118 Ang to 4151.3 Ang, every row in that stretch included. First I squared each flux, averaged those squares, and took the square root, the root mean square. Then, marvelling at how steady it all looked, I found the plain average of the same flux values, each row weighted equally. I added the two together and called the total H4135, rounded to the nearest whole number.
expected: 75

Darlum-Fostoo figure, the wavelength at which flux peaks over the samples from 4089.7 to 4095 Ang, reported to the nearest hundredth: 4090.14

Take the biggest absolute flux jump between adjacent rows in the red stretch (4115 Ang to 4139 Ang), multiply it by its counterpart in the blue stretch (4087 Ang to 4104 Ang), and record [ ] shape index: 0.77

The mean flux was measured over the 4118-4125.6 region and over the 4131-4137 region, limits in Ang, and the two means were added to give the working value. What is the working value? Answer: 74.1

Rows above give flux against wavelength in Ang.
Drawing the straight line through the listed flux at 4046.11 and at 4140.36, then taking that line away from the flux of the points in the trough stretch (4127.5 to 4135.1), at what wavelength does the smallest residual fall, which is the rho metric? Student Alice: 4132.74 Ang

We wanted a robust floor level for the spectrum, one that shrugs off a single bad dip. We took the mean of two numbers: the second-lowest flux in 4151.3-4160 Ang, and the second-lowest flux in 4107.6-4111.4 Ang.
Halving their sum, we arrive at 37.2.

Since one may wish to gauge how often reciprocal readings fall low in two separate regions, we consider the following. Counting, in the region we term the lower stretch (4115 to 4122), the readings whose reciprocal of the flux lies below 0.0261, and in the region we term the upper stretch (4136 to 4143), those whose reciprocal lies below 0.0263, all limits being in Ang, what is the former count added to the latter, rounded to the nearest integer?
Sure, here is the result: 11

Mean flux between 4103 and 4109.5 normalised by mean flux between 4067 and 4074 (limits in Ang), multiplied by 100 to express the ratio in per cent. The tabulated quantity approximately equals 98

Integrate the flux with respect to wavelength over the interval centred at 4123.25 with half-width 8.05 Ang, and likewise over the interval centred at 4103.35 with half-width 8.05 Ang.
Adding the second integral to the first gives 1178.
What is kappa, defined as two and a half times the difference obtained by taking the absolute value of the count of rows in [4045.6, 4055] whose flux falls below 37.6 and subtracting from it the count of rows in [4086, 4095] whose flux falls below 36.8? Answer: 25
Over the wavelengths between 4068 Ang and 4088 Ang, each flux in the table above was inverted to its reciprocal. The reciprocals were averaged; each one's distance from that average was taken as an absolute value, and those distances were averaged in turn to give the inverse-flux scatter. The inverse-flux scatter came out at 0.0011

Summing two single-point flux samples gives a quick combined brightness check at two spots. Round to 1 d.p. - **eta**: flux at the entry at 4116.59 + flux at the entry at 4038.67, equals 78.0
